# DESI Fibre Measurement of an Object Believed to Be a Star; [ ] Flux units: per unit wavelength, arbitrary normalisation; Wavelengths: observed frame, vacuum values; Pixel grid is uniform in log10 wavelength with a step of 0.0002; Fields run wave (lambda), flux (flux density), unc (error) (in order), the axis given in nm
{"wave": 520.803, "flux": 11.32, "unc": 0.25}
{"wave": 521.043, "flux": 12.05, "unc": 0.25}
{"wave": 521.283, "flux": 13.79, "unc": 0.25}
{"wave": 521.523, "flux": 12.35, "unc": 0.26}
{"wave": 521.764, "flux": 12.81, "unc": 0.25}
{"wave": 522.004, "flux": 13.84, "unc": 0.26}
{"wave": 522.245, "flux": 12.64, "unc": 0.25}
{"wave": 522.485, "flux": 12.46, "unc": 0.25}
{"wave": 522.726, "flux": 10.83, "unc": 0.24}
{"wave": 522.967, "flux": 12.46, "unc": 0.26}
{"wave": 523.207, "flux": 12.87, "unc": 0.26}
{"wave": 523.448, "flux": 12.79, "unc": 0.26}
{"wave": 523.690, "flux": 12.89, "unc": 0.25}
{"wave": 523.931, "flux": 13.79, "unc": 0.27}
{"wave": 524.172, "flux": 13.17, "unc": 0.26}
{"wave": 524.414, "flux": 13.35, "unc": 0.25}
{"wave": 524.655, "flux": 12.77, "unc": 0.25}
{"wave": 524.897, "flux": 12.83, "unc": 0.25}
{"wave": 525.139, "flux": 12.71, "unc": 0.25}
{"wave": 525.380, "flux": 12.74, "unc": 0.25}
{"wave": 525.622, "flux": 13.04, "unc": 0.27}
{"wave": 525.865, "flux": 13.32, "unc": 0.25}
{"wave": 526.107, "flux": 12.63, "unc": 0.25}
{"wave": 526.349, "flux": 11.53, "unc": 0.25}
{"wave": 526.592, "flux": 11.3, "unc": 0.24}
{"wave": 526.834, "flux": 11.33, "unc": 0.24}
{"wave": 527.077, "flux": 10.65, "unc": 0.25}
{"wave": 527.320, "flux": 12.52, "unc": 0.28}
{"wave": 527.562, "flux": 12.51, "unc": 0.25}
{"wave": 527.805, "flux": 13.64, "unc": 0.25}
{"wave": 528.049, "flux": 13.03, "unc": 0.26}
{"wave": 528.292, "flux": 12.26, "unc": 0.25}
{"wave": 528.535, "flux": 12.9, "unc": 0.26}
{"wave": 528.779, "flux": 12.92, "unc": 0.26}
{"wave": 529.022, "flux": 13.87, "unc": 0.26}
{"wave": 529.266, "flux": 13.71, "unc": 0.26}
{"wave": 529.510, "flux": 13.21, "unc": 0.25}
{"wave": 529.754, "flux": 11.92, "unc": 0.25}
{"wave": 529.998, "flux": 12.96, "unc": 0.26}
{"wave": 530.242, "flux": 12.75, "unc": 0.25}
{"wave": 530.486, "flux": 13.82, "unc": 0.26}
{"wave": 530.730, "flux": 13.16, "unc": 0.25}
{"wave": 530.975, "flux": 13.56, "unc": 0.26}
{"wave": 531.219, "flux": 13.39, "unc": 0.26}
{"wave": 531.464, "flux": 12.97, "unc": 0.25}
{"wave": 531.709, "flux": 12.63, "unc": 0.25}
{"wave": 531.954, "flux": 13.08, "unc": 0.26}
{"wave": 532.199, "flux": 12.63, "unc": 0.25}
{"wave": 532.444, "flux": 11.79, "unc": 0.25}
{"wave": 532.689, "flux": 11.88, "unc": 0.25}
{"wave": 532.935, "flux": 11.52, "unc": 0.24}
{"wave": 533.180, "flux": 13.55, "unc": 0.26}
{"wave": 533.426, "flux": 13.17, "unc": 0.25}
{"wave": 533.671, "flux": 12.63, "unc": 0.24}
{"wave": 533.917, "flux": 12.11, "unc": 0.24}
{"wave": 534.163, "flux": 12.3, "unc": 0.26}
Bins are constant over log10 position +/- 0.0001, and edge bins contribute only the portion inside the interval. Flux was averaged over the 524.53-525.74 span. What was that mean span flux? 12.8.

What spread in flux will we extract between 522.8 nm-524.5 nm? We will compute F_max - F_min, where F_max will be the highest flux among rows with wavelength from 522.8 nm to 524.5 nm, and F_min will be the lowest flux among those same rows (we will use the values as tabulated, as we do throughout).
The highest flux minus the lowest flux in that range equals 1.3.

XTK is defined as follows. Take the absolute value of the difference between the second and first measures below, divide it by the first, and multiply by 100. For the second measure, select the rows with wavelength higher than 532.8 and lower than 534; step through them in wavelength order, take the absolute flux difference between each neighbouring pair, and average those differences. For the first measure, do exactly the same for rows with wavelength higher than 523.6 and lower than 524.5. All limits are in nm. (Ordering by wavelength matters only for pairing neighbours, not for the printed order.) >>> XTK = 53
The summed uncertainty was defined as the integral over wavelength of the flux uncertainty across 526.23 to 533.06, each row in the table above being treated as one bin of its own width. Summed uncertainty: 1.73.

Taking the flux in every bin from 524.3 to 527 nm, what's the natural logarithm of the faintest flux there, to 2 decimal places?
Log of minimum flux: 2.42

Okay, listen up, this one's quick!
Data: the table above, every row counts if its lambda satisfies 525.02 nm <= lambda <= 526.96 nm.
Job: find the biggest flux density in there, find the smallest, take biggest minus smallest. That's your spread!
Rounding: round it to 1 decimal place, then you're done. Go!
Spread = 2.0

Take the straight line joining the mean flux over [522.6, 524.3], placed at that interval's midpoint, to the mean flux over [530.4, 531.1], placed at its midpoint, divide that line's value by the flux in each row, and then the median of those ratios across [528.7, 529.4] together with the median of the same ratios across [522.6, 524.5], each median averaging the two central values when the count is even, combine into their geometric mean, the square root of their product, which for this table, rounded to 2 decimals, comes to 0.98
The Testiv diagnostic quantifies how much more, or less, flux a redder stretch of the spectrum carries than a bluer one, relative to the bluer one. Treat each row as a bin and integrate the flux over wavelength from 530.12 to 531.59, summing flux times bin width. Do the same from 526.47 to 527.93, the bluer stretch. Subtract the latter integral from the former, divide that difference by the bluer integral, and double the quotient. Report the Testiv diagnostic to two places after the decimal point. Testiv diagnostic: 0.23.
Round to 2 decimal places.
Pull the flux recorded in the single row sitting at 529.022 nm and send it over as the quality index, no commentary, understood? 13.87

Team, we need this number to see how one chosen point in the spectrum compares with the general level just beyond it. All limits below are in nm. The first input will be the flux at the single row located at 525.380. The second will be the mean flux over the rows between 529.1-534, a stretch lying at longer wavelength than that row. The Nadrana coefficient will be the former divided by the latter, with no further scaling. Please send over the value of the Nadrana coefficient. 0.99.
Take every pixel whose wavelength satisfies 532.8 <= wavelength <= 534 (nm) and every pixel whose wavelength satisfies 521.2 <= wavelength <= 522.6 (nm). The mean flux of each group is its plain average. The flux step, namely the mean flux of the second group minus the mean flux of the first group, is 0.4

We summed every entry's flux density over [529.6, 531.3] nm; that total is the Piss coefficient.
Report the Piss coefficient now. 91.6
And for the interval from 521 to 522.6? 89.9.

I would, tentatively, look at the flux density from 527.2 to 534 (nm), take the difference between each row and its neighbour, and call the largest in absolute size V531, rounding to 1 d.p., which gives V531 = 2.0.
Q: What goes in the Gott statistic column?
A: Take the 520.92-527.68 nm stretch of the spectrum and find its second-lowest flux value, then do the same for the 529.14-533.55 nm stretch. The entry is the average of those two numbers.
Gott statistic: 11.3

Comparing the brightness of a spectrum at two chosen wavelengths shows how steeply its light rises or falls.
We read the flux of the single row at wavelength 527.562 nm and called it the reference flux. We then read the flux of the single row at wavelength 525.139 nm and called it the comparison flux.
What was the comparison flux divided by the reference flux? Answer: 1.02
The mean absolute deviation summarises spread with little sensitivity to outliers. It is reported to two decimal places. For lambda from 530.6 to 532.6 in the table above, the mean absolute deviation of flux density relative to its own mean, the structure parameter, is 0.41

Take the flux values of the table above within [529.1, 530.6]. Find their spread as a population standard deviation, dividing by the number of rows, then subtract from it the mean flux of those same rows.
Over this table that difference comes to -12.4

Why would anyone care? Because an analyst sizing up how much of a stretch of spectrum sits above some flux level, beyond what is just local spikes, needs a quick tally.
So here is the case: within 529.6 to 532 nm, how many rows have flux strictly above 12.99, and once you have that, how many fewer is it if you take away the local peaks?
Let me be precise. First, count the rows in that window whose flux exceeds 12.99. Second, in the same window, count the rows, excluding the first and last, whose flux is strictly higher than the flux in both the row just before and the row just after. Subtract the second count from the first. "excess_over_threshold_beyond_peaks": 2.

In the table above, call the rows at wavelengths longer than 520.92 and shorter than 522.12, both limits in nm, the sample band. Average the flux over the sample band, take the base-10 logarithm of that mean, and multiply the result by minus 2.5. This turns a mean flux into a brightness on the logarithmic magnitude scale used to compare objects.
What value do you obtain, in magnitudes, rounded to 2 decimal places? -2.78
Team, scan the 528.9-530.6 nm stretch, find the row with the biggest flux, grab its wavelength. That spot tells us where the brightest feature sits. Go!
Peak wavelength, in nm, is 529.022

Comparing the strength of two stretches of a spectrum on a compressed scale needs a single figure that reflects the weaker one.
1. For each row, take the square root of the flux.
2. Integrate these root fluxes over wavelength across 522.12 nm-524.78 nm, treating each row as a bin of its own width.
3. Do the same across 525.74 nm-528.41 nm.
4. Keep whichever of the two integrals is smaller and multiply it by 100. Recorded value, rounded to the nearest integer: 934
